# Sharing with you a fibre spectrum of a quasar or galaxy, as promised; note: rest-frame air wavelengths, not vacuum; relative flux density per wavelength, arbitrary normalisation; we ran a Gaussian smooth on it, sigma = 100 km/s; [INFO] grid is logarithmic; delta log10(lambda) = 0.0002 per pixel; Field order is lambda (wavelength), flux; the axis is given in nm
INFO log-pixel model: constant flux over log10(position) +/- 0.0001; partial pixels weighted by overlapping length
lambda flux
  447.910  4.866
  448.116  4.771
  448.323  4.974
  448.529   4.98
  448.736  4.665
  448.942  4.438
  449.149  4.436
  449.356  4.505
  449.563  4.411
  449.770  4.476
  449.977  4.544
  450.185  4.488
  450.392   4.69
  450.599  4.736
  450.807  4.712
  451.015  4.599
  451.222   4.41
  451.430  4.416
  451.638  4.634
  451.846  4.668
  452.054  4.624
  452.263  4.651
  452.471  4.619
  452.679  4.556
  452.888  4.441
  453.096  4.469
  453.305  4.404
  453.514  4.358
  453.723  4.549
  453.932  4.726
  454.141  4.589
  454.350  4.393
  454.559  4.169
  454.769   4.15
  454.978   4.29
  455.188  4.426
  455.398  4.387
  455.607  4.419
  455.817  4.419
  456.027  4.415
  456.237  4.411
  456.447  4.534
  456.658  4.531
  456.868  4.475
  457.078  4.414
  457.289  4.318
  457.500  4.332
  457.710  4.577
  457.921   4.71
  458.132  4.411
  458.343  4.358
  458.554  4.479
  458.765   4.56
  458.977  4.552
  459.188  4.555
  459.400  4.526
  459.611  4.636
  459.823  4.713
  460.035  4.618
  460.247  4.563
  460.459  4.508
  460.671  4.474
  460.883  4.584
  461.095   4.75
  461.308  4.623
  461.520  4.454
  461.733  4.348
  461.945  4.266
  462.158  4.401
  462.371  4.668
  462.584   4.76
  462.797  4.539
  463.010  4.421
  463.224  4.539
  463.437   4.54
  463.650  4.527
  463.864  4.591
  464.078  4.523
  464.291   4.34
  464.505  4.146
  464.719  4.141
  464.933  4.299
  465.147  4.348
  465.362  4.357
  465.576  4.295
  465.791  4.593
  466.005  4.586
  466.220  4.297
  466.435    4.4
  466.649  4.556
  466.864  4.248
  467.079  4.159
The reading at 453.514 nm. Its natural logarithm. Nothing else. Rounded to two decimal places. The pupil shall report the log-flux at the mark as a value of 1.47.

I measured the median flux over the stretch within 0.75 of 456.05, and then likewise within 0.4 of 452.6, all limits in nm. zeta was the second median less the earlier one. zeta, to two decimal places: 0.17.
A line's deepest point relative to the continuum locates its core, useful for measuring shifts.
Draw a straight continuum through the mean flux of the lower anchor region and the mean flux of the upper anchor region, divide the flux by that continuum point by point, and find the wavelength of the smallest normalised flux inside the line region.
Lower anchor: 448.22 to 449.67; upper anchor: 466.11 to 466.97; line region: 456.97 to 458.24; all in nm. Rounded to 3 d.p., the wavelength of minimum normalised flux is 457.289 nm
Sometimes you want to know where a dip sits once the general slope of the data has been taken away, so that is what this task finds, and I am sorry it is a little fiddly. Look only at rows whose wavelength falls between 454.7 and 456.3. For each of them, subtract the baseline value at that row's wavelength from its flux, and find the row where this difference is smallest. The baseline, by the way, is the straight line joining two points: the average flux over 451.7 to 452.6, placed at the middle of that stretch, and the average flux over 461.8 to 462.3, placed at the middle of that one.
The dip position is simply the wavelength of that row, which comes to 454.769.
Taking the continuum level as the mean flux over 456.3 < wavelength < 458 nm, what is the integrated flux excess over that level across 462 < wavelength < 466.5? -0.2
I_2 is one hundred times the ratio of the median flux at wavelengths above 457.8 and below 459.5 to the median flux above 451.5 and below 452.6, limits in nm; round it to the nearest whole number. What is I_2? 98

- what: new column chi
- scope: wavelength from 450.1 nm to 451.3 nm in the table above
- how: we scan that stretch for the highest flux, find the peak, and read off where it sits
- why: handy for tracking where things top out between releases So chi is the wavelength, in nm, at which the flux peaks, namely 450.599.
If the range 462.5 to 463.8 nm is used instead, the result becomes 462.584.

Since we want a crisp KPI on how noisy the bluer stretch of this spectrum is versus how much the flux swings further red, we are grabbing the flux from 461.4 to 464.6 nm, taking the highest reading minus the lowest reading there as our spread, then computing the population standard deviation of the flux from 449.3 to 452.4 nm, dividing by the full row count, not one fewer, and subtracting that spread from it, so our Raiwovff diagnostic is -0.504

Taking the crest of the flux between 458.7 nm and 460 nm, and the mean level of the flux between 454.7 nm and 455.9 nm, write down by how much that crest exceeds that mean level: 0.36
